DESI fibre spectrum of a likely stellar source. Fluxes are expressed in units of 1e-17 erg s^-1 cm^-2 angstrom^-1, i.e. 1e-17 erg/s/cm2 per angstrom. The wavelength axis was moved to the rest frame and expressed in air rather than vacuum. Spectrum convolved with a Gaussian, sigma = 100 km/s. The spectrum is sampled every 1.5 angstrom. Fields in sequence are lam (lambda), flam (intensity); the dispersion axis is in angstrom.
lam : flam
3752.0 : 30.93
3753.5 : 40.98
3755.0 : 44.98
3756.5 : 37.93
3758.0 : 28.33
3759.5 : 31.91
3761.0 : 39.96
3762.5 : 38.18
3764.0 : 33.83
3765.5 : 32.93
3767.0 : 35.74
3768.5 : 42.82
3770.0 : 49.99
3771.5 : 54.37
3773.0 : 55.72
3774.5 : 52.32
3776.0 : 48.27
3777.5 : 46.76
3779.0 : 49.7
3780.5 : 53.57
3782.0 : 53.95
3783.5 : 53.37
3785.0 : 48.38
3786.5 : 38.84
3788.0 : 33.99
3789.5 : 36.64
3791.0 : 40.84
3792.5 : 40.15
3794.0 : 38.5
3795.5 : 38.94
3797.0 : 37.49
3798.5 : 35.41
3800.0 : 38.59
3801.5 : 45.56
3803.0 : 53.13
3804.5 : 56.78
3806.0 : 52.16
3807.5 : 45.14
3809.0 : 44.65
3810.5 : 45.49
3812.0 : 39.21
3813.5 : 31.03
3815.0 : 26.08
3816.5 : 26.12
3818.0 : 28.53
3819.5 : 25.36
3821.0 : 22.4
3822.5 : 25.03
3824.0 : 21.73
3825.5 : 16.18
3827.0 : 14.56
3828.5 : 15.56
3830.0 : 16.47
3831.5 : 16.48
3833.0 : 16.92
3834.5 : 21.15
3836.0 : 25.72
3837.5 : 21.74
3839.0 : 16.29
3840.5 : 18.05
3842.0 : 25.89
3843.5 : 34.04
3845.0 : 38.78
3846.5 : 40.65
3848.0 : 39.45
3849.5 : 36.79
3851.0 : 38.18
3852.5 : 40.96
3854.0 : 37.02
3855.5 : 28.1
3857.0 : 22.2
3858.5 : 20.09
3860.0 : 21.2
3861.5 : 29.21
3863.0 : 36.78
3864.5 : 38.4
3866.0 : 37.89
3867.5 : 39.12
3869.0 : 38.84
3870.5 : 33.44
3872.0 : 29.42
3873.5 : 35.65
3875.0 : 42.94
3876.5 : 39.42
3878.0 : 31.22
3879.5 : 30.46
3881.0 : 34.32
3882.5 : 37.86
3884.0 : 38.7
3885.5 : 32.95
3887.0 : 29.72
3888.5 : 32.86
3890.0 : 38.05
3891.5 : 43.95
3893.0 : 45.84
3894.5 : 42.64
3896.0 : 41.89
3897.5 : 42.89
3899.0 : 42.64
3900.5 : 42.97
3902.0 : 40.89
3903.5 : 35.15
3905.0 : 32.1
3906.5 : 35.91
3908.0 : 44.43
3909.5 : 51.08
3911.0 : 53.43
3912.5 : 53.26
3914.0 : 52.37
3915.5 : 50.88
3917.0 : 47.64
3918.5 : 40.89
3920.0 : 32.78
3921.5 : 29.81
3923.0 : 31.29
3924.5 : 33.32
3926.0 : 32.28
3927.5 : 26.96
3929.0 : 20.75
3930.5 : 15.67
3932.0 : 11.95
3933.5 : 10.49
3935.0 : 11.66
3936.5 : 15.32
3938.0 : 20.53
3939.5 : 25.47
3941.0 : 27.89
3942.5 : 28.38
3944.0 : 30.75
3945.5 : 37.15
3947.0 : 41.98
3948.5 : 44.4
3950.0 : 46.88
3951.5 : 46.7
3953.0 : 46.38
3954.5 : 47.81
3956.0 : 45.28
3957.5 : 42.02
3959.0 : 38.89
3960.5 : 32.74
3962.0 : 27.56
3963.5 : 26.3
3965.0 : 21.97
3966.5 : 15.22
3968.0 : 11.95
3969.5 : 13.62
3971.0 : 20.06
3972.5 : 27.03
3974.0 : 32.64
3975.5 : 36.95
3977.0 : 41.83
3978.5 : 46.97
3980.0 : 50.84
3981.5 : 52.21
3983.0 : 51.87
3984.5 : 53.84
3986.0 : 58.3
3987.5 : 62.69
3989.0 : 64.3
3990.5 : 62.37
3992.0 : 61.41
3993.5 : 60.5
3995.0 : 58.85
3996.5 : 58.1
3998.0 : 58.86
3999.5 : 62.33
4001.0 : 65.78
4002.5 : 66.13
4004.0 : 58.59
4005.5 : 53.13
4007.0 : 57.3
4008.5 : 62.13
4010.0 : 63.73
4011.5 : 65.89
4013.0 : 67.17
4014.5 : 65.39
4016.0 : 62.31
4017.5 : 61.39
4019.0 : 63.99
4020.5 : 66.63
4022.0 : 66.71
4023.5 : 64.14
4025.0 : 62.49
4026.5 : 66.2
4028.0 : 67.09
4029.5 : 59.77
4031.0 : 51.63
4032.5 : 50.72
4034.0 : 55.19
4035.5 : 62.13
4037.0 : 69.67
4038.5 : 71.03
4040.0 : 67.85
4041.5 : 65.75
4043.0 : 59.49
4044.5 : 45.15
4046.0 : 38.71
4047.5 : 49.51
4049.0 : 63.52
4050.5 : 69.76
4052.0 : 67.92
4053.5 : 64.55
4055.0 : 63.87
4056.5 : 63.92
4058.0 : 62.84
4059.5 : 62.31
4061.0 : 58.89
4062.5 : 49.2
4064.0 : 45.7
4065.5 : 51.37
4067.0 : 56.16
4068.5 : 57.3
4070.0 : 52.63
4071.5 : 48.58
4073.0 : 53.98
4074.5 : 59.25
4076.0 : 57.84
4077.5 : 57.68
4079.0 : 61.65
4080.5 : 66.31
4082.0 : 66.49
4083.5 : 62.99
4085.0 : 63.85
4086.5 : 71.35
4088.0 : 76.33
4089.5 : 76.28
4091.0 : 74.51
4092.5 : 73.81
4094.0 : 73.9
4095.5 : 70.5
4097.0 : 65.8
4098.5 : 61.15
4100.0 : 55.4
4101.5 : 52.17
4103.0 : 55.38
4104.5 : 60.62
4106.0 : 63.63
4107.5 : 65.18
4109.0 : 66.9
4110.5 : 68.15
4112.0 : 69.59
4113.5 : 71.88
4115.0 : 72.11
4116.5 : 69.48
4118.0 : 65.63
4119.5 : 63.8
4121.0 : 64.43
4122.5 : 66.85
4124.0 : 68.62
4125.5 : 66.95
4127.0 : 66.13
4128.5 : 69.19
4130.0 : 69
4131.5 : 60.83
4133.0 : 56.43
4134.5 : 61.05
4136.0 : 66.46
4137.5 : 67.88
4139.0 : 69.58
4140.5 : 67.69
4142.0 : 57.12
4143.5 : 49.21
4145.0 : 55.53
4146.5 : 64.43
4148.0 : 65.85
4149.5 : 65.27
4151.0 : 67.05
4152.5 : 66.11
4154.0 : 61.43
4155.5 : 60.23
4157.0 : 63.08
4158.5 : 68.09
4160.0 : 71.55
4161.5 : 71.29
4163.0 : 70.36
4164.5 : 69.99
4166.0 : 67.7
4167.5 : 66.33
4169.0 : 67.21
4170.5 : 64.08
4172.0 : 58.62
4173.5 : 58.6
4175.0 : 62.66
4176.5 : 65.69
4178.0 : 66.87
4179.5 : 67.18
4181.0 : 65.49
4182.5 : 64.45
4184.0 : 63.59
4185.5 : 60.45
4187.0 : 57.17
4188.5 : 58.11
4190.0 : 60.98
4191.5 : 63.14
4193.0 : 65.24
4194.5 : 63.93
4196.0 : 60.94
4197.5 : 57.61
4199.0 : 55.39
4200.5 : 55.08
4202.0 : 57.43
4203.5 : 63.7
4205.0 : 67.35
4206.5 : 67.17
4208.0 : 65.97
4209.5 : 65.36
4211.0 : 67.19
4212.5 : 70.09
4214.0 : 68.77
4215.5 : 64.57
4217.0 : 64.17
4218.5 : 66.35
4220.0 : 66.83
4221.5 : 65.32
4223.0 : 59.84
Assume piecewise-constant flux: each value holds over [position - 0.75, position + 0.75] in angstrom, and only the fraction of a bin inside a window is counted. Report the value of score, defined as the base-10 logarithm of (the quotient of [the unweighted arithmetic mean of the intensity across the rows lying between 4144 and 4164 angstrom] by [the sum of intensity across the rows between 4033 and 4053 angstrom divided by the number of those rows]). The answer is 0.03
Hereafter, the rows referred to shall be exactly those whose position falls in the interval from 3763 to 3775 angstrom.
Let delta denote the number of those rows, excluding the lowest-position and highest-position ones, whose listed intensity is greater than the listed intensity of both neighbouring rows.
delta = 1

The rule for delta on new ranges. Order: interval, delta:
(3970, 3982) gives 0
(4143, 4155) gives 2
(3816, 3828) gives 2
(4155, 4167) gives 1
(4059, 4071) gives 1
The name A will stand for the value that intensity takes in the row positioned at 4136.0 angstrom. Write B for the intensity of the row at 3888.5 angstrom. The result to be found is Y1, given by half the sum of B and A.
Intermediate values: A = 66.46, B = 32.86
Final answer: 50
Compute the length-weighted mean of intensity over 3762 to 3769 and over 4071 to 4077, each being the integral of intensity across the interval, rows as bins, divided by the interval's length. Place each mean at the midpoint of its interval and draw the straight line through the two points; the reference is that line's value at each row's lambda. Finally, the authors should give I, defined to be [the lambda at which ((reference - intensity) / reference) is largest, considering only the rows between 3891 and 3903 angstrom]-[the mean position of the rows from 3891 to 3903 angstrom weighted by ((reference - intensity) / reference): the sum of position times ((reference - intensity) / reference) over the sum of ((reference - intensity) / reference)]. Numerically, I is 2.6 angstrom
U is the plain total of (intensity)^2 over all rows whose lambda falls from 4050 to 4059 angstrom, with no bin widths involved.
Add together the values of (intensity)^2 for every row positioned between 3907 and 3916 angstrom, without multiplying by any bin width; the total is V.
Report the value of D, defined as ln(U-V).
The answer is 9.23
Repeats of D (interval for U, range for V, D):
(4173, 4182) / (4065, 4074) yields 8.97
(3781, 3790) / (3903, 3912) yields 7.01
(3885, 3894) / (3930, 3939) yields 8.89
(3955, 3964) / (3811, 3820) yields 7.84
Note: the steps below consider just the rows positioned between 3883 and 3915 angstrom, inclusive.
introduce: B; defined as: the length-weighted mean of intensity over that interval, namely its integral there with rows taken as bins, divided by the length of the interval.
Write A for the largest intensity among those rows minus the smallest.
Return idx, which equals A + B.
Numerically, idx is 65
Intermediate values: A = 24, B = 42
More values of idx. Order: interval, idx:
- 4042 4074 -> 88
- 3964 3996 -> 95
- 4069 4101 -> 92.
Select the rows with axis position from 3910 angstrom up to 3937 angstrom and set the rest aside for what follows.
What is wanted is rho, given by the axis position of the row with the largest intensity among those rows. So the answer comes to 3911.0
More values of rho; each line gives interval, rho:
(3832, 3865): 3852.5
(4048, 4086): 4050.5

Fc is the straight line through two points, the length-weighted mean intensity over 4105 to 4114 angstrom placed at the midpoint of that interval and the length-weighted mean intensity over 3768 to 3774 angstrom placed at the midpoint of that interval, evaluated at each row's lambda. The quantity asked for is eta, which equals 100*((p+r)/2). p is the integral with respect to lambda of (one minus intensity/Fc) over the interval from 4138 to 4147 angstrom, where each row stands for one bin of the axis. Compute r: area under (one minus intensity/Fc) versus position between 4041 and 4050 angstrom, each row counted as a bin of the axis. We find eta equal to 126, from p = 1.1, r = 1.5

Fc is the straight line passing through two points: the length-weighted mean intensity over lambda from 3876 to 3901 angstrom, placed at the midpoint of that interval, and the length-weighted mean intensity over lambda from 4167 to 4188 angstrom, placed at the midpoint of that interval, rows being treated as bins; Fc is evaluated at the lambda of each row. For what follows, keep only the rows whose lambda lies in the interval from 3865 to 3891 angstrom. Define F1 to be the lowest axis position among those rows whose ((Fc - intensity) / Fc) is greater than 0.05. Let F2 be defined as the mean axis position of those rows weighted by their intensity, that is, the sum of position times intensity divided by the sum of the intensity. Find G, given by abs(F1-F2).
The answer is 7.3 angstrom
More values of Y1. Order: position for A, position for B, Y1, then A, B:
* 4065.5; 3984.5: 53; 51.37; 53.84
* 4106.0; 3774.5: 58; 63.63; 52.32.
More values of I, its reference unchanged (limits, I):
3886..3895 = -1.2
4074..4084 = -2.7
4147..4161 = 1.1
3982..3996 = -6.9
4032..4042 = -6.1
